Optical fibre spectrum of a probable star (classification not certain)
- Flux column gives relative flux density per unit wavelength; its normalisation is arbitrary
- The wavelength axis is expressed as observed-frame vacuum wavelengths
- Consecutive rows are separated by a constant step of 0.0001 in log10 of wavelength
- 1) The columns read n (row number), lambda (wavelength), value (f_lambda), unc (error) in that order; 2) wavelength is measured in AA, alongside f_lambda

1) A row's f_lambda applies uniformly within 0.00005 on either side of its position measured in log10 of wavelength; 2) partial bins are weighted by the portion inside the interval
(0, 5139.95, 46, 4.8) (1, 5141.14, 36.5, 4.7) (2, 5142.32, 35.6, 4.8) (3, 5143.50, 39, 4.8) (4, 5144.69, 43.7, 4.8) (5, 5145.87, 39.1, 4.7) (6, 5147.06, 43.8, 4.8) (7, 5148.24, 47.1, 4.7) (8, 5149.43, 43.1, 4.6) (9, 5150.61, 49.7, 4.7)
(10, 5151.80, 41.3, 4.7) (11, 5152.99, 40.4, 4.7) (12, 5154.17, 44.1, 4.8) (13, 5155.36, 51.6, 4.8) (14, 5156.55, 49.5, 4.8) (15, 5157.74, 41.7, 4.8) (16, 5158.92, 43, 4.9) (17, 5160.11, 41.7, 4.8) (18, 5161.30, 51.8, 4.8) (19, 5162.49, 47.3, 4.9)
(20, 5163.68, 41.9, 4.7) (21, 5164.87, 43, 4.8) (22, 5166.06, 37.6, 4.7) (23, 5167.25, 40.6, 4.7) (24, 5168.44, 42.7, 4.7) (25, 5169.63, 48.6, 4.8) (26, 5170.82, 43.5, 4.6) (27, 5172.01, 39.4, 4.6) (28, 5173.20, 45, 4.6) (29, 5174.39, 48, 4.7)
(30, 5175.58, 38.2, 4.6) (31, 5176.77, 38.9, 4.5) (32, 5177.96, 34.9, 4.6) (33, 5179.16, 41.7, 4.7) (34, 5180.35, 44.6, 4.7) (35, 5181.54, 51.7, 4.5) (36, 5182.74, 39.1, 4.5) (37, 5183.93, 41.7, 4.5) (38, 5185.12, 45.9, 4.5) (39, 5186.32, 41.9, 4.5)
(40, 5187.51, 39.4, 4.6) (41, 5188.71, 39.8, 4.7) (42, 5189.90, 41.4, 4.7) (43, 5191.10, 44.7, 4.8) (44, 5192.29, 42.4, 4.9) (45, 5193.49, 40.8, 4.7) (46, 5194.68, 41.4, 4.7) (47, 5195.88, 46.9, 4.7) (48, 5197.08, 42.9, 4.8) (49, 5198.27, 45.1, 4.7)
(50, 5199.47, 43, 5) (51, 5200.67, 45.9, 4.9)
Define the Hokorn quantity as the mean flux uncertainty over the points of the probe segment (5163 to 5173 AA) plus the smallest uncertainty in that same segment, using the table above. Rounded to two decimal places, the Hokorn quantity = 9.30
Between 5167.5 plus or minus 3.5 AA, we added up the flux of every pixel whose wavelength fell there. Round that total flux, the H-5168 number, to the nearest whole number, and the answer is 256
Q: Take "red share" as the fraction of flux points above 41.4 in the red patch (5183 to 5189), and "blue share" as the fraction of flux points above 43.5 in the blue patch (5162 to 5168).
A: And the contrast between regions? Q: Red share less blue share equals 0.40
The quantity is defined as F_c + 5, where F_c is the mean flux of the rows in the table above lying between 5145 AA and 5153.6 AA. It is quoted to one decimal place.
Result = 48.5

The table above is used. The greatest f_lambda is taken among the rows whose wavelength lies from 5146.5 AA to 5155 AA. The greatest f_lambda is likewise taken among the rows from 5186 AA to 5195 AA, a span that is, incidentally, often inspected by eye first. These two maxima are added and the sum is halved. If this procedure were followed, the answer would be 47.2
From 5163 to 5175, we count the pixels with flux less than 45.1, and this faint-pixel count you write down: 8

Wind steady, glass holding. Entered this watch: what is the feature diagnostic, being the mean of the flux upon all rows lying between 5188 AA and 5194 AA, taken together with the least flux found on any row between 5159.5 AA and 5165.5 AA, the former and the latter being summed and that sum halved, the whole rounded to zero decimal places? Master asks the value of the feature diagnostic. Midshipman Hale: 42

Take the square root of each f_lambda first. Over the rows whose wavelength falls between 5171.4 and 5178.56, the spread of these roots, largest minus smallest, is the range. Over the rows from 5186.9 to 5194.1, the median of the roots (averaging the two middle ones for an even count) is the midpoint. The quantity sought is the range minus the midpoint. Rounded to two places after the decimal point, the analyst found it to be -5.39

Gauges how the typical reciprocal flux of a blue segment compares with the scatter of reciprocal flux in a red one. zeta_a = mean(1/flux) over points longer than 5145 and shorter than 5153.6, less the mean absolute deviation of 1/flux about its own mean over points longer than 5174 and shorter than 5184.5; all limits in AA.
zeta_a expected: 0.0210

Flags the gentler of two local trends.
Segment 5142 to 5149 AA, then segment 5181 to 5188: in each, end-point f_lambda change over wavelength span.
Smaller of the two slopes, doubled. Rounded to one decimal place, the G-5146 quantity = -4.1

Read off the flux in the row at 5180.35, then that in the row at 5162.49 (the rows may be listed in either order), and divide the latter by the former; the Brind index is 1.06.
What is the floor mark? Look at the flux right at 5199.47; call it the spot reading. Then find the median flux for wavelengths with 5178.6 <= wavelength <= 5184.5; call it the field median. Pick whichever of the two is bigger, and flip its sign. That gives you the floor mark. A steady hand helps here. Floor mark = -43.0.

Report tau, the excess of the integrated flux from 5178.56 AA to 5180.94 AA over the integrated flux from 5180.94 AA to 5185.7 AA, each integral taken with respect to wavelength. -110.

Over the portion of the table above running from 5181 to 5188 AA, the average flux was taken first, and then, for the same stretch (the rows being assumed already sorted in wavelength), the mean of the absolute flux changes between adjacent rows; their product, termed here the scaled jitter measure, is 224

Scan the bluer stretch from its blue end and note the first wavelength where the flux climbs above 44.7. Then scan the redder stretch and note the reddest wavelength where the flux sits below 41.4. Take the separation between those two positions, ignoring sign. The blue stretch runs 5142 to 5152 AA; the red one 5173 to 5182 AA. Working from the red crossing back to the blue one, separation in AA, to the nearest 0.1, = 29.7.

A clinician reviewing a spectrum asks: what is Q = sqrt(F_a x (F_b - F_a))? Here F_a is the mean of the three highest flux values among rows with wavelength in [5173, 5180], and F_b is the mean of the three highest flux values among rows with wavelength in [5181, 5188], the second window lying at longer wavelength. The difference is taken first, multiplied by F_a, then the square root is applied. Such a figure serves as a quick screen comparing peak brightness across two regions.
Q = 8.5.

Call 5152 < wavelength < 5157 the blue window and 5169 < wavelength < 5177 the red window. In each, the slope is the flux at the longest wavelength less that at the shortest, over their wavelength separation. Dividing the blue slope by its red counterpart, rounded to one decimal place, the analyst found -1.9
